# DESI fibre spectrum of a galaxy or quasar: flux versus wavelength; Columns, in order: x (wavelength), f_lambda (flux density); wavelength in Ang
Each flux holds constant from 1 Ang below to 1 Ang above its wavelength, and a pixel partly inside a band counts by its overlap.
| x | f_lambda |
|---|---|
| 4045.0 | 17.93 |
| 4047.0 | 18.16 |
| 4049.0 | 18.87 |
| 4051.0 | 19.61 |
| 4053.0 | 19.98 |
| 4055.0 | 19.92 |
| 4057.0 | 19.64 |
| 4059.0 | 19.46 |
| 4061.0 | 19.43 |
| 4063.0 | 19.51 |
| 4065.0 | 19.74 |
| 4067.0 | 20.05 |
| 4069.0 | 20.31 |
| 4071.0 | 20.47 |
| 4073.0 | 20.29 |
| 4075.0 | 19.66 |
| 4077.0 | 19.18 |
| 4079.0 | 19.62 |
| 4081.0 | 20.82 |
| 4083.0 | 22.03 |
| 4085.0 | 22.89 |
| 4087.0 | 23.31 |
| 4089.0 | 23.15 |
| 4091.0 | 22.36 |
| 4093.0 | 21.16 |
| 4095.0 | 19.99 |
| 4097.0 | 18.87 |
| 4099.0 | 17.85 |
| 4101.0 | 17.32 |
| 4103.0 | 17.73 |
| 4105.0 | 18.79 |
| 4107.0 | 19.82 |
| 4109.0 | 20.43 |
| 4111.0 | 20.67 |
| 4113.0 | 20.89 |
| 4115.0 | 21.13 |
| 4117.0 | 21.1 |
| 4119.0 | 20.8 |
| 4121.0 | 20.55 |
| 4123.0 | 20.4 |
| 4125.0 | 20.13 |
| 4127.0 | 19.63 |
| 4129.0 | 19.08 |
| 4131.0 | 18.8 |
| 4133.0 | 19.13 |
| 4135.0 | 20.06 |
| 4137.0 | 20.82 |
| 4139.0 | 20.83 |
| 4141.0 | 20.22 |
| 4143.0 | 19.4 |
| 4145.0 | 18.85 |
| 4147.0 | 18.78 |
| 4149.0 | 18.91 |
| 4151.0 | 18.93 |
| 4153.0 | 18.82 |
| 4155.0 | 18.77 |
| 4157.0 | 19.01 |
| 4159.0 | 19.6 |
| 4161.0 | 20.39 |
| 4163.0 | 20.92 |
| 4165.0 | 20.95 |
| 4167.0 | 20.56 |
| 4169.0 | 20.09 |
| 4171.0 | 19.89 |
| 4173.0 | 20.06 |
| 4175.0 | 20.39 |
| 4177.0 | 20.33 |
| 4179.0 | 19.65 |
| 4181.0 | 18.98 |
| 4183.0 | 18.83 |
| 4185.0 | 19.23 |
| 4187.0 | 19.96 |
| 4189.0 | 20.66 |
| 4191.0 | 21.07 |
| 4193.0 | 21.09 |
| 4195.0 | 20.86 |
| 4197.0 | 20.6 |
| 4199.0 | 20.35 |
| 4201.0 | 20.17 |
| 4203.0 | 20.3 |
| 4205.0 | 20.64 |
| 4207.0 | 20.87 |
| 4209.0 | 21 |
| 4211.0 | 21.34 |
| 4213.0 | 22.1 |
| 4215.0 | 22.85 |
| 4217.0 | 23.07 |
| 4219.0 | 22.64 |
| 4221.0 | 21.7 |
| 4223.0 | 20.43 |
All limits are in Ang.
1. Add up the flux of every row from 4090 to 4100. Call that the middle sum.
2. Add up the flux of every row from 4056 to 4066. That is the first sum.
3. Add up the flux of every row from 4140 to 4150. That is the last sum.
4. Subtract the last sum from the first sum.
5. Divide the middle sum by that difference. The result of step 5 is 62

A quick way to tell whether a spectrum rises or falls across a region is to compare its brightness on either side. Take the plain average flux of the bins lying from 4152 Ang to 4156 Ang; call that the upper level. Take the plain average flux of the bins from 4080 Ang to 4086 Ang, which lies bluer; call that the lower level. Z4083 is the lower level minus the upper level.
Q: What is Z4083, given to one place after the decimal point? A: 3.1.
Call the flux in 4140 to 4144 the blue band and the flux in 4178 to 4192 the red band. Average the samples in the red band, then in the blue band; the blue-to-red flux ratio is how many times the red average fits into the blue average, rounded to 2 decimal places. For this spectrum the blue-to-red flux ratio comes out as 1.00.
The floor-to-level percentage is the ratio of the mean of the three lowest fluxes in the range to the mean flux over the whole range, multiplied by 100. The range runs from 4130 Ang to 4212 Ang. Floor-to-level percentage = 94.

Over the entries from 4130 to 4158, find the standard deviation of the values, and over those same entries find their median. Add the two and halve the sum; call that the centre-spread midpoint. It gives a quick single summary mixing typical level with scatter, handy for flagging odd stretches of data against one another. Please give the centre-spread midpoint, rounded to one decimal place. 9.9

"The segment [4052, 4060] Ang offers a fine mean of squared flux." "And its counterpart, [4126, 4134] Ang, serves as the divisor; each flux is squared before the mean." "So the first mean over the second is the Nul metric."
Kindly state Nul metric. 1.06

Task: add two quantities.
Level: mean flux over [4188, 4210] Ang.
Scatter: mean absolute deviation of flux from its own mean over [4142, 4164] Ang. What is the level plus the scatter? 21.3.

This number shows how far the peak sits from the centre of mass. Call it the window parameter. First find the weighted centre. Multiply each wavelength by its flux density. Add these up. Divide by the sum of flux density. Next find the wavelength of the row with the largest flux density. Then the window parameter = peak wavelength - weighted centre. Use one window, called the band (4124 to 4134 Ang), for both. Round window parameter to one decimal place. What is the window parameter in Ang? -3.9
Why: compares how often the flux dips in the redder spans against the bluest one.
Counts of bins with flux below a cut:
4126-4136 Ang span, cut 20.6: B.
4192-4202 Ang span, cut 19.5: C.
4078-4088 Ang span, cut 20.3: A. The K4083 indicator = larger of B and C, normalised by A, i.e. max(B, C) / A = 5.0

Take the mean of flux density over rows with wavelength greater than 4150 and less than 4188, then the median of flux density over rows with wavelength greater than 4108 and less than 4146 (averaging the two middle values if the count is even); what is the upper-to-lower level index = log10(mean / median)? -0.014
